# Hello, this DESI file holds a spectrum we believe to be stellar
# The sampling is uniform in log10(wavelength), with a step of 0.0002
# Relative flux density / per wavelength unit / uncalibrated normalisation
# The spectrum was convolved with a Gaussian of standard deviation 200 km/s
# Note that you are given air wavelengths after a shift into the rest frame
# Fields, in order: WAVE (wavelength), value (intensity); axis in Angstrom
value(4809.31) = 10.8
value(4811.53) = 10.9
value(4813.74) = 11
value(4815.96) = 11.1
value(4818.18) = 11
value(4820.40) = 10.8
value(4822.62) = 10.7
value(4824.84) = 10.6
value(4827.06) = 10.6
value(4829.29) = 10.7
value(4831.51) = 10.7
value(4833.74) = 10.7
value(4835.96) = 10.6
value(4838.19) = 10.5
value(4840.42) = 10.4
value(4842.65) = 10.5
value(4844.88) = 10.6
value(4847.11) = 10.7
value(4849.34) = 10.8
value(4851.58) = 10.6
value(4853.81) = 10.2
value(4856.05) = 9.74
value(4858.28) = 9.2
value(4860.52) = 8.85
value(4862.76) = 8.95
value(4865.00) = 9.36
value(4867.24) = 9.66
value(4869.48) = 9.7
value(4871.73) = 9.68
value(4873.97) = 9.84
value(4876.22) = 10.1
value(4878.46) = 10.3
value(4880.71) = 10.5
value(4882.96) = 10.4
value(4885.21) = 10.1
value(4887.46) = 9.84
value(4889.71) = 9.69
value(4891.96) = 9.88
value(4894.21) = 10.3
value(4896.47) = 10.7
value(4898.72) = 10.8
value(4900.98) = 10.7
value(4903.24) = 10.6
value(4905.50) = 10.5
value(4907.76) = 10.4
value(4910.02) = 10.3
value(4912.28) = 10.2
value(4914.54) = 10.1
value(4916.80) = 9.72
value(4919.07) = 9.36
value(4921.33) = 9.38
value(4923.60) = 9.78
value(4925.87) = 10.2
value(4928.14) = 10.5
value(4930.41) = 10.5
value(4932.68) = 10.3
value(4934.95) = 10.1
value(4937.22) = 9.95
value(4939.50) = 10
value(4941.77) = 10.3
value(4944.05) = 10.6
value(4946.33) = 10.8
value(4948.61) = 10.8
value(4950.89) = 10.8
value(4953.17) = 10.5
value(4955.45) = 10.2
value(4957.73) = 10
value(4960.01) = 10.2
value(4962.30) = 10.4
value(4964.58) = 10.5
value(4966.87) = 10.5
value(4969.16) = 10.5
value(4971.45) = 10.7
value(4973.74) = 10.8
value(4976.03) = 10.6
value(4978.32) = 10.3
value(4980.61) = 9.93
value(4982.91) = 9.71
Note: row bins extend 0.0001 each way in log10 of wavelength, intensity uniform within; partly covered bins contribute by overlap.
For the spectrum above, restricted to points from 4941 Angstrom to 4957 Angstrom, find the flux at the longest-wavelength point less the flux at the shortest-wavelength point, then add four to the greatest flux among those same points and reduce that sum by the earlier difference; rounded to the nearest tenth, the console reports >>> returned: 14.9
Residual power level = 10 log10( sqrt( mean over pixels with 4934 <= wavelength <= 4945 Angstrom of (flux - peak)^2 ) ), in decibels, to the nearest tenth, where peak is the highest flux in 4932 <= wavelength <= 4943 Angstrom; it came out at -5.8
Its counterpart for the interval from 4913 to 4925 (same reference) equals -1.6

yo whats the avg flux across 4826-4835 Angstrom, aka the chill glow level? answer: 10.7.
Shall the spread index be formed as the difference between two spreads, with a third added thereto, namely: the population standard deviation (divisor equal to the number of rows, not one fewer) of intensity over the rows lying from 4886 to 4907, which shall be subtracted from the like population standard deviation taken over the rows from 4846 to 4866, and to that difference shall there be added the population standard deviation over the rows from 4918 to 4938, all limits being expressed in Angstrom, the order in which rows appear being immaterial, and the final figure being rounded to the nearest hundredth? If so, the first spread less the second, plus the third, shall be 0.73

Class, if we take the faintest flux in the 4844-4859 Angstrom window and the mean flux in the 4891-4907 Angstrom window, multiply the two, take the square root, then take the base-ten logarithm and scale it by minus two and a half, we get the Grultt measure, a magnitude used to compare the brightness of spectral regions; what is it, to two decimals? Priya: -2.48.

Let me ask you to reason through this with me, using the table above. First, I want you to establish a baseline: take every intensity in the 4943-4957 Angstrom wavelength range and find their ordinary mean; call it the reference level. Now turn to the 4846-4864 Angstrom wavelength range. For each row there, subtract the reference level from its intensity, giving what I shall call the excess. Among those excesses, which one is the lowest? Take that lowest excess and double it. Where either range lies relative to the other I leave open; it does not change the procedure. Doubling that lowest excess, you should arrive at -3.5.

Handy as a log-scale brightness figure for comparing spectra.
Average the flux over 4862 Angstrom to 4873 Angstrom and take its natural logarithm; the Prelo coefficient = 2.25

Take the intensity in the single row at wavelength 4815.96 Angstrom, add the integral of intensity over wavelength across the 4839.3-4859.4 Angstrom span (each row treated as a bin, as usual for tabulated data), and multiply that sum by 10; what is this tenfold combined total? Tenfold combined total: 2182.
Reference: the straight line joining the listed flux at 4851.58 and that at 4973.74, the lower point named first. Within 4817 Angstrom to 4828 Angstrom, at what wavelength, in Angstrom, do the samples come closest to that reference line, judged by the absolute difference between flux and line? 4827.06 Angstrom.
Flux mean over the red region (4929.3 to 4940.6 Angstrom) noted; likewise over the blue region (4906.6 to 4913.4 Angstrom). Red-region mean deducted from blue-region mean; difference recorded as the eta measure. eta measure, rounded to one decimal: 0.1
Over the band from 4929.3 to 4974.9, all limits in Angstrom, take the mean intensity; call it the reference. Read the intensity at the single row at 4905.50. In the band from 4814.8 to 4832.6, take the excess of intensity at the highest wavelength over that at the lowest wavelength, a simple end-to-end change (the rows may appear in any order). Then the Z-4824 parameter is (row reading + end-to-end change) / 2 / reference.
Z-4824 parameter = 0.485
